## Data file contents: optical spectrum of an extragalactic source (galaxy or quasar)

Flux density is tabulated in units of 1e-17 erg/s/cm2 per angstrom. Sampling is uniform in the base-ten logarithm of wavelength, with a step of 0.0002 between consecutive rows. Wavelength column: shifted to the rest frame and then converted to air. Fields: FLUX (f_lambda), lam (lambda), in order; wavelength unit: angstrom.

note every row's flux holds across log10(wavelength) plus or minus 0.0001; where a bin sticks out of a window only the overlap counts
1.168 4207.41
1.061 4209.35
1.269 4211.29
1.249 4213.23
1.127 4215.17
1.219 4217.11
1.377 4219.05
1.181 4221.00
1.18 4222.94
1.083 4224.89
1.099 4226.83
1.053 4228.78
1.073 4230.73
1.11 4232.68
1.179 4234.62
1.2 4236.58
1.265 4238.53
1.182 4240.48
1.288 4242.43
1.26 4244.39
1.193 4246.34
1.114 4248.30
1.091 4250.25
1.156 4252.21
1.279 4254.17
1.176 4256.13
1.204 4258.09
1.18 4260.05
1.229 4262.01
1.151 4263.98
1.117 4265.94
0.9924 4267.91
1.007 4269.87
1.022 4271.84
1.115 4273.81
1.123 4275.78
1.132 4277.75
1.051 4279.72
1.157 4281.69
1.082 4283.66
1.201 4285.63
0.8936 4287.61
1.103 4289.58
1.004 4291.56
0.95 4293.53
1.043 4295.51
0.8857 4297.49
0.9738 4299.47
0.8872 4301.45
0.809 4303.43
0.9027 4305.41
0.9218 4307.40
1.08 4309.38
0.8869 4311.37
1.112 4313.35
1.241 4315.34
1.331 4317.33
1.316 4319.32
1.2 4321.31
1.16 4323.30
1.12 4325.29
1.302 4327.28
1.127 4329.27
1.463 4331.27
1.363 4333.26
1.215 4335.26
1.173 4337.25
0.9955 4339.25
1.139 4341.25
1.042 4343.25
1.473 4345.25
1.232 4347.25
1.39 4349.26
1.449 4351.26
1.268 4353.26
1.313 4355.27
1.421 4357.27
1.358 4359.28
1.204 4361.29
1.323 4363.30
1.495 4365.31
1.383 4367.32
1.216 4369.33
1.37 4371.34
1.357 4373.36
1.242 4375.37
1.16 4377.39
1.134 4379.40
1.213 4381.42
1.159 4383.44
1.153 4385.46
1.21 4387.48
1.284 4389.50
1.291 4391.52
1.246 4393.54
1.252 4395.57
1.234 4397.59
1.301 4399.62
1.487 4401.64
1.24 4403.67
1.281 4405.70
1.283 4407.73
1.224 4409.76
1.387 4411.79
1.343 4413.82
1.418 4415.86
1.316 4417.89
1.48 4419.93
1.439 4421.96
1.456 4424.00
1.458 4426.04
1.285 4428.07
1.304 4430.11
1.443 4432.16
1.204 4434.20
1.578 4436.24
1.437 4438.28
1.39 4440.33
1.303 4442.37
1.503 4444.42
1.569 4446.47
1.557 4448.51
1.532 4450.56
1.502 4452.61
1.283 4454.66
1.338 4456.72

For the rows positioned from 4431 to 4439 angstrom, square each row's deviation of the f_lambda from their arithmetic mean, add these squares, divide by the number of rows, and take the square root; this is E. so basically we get 0.13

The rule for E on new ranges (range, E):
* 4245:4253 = 0.04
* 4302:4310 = 0.10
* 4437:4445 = 0.07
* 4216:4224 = 0.08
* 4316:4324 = 0.07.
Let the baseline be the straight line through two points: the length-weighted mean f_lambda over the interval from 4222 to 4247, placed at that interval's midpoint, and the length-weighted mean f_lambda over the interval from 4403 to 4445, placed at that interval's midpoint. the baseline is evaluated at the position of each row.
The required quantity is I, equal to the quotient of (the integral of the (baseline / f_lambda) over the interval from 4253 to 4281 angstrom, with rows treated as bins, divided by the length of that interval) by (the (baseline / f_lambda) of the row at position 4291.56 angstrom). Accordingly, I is 0.88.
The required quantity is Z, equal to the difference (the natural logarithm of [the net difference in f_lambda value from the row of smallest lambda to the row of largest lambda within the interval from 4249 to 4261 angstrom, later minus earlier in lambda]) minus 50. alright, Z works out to -52.4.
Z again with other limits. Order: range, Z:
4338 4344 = -53.1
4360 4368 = -51.7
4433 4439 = -51.5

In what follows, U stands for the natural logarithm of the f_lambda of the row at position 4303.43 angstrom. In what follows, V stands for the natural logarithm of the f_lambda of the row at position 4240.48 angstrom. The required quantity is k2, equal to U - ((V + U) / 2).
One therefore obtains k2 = -0.190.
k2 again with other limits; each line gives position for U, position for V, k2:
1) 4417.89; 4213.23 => 0.026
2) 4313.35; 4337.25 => -0.027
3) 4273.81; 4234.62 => -0.028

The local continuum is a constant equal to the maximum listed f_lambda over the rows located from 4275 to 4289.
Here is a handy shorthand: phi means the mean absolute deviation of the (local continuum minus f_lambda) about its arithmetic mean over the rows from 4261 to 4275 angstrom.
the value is 0.07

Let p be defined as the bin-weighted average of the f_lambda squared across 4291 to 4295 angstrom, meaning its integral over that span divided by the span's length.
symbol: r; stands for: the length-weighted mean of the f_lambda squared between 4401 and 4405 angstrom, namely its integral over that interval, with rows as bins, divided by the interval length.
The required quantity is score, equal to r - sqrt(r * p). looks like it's 0.50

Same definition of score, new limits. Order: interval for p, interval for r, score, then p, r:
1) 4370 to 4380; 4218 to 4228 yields -0.09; 1.6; 1.41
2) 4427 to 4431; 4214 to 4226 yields -0.12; 1.7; 1.44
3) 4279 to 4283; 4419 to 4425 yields 0.51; 1.2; 2.13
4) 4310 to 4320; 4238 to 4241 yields 0.05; 1.4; 1.50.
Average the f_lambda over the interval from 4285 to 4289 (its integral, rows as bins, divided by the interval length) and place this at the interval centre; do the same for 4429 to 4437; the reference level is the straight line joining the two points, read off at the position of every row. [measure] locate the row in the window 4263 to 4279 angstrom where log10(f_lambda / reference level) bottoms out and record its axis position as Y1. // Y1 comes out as 4267.91 angstrom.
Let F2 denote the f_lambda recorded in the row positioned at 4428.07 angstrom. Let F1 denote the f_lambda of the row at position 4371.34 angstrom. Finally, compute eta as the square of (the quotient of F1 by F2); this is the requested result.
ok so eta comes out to 1.14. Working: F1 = 1.37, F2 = 1.285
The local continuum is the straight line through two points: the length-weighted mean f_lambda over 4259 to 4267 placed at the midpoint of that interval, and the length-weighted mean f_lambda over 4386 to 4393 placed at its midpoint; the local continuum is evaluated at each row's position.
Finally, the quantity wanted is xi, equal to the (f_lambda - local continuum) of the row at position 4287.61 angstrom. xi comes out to -0.29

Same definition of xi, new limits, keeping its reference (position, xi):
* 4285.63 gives 0.02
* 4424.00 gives 0.18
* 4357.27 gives 0.19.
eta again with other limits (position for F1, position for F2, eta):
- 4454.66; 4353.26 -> 1.02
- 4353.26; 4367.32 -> 0.84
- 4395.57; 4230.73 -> 1.36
